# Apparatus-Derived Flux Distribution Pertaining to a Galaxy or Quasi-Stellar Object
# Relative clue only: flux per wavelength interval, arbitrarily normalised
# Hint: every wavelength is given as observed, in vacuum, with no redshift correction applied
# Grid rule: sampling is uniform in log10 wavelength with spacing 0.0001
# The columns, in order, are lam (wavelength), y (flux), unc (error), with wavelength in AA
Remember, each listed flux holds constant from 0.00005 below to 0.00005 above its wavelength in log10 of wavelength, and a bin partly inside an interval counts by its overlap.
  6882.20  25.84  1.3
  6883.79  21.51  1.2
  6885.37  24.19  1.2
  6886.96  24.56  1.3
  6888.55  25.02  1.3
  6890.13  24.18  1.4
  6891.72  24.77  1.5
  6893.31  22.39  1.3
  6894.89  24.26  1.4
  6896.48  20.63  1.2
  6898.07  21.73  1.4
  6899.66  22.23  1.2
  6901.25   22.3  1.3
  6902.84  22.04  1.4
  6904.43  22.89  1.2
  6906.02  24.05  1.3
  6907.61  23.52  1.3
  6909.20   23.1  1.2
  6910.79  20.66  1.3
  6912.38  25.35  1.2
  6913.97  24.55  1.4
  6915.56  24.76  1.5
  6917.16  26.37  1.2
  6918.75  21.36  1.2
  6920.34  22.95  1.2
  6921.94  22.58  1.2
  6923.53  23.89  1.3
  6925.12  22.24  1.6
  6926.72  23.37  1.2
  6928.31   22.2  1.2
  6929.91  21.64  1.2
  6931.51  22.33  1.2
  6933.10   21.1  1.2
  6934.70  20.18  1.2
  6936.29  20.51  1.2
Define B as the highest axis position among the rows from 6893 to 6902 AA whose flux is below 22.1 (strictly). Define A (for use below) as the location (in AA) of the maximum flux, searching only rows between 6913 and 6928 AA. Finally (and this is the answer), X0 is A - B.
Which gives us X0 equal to 19.1 AA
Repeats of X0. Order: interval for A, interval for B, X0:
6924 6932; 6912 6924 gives 8.0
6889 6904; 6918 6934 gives -41.4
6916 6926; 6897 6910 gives 14.3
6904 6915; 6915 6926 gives -6.4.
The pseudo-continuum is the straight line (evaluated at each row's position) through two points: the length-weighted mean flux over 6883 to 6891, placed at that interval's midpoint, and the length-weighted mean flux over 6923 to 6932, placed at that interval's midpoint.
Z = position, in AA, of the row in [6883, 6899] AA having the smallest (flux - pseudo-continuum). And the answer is 6896.48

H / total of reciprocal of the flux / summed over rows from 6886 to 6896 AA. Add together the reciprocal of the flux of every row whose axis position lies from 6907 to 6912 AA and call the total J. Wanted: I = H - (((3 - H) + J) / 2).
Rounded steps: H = 0.25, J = 0.13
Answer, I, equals -1.195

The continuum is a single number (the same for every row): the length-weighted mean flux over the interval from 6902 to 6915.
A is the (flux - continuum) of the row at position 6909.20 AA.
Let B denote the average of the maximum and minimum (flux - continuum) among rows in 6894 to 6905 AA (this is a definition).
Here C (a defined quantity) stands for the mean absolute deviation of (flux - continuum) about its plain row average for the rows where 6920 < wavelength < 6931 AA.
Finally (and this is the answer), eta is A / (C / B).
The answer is 0.3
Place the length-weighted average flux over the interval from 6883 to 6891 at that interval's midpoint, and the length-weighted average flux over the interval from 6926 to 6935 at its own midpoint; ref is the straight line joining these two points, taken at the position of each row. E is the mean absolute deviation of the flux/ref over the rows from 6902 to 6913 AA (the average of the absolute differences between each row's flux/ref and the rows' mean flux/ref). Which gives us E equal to 0.049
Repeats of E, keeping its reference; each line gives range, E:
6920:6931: 0.025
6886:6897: 0.049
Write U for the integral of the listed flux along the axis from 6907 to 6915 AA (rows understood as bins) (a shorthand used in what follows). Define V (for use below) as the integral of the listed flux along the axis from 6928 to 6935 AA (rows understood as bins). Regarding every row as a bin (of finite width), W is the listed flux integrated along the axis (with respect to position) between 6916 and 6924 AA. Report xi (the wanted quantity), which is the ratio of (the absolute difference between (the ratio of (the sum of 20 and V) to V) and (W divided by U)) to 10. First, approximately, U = 188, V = 151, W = 188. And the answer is 0.013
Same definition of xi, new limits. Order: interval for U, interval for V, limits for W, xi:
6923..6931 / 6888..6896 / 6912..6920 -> 0.003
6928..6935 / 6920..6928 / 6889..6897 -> 0.014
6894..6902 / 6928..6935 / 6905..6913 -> 0.009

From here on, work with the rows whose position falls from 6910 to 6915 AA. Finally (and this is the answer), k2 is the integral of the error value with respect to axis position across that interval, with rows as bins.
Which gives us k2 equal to 6.55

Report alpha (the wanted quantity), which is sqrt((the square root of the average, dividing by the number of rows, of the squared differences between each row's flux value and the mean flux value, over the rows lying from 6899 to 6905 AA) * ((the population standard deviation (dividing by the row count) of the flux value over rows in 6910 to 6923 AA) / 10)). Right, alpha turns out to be 0.244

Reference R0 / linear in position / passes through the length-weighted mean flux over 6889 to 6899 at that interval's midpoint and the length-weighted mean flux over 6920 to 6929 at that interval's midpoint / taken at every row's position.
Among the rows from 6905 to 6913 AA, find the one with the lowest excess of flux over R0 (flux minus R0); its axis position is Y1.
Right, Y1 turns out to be 6910.79 AA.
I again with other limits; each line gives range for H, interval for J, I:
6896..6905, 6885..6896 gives -1.235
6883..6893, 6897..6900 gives -1.170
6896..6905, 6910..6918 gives -1.193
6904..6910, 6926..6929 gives -1.287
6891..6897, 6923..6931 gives -1.348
